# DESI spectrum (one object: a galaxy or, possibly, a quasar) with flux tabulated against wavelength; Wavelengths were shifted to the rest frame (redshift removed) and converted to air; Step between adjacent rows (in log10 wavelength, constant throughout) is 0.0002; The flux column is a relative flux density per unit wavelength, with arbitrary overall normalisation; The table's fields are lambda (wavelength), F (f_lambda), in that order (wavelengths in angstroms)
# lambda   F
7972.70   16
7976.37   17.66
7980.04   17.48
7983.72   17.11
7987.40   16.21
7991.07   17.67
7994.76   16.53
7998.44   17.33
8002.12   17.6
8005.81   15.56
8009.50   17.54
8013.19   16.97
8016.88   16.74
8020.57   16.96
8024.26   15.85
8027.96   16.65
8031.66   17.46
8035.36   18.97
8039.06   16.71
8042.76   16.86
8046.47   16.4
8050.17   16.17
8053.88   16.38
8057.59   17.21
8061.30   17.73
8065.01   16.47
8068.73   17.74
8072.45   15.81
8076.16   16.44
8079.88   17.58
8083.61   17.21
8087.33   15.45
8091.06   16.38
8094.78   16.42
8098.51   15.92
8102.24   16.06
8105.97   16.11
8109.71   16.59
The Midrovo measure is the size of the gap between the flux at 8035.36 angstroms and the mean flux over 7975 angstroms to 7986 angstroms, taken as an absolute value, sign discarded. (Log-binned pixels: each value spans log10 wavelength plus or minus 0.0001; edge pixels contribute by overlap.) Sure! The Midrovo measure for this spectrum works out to 1.6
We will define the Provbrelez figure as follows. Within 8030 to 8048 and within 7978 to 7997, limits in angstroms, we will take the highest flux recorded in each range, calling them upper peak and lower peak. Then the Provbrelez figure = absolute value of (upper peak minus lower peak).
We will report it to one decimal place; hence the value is 1.3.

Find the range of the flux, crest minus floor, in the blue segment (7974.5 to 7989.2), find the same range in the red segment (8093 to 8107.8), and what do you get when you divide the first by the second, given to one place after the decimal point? 2.9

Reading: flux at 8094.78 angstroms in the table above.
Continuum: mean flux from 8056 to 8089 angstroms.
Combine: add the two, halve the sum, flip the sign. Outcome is -16.6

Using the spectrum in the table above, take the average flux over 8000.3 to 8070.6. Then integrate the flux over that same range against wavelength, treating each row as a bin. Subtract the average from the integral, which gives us 1174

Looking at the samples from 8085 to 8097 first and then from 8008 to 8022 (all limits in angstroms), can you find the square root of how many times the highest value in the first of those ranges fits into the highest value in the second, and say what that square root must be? 1.03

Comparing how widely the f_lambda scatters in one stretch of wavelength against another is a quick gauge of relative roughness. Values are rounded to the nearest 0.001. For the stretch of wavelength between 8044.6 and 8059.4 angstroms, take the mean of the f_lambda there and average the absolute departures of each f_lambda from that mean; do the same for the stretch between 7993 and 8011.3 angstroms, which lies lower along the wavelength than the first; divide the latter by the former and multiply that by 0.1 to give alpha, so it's 0.207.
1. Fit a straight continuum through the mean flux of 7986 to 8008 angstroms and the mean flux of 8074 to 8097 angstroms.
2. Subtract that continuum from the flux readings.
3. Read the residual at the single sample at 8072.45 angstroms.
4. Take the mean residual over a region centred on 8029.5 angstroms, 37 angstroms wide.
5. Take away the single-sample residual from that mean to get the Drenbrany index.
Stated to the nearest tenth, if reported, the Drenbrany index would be 1.0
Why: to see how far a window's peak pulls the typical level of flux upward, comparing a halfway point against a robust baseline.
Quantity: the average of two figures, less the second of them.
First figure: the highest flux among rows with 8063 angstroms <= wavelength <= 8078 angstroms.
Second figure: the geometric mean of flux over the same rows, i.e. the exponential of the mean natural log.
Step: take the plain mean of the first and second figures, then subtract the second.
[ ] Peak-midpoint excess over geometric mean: 0.57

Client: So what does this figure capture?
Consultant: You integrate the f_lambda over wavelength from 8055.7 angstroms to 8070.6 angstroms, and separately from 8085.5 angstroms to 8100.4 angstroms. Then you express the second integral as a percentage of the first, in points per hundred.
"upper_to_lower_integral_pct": 93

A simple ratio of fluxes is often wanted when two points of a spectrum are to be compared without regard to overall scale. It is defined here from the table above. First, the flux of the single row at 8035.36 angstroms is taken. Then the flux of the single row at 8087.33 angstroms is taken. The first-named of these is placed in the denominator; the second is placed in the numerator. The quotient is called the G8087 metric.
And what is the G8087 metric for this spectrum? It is 0.81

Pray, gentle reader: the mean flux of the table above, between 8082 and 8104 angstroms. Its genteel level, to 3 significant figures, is 16.2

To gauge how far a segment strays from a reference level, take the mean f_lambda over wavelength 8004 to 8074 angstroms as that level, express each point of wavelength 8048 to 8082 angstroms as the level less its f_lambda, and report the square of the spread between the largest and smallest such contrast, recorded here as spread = 3.7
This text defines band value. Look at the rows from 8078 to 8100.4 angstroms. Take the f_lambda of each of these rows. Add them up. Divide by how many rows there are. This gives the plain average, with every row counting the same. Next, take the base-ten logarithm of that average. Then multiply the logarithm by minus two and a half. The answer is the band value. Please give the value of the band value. -3.04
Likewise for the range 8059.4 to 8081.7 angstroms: -3.07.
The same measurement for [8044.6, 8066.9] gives -3.06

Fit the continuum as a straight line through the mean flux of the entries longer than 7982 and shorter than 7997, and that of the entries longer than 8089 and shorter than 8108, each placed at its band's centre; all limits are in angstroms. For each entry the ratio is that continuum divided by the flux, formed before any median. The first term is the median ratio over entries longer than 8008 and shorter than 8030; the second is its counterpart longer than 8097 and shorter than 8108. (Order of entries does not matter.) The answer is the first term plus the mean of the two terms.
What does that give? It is 1.99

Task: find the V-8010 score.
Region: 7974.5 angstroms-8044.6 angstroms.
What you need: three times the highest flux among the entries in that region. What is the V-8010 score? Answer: 56.9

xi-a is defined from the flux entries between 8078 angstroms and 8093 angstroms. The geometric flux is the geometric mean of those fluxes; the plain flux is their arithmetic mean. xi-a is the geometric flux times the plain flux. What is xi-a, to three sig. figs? 277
